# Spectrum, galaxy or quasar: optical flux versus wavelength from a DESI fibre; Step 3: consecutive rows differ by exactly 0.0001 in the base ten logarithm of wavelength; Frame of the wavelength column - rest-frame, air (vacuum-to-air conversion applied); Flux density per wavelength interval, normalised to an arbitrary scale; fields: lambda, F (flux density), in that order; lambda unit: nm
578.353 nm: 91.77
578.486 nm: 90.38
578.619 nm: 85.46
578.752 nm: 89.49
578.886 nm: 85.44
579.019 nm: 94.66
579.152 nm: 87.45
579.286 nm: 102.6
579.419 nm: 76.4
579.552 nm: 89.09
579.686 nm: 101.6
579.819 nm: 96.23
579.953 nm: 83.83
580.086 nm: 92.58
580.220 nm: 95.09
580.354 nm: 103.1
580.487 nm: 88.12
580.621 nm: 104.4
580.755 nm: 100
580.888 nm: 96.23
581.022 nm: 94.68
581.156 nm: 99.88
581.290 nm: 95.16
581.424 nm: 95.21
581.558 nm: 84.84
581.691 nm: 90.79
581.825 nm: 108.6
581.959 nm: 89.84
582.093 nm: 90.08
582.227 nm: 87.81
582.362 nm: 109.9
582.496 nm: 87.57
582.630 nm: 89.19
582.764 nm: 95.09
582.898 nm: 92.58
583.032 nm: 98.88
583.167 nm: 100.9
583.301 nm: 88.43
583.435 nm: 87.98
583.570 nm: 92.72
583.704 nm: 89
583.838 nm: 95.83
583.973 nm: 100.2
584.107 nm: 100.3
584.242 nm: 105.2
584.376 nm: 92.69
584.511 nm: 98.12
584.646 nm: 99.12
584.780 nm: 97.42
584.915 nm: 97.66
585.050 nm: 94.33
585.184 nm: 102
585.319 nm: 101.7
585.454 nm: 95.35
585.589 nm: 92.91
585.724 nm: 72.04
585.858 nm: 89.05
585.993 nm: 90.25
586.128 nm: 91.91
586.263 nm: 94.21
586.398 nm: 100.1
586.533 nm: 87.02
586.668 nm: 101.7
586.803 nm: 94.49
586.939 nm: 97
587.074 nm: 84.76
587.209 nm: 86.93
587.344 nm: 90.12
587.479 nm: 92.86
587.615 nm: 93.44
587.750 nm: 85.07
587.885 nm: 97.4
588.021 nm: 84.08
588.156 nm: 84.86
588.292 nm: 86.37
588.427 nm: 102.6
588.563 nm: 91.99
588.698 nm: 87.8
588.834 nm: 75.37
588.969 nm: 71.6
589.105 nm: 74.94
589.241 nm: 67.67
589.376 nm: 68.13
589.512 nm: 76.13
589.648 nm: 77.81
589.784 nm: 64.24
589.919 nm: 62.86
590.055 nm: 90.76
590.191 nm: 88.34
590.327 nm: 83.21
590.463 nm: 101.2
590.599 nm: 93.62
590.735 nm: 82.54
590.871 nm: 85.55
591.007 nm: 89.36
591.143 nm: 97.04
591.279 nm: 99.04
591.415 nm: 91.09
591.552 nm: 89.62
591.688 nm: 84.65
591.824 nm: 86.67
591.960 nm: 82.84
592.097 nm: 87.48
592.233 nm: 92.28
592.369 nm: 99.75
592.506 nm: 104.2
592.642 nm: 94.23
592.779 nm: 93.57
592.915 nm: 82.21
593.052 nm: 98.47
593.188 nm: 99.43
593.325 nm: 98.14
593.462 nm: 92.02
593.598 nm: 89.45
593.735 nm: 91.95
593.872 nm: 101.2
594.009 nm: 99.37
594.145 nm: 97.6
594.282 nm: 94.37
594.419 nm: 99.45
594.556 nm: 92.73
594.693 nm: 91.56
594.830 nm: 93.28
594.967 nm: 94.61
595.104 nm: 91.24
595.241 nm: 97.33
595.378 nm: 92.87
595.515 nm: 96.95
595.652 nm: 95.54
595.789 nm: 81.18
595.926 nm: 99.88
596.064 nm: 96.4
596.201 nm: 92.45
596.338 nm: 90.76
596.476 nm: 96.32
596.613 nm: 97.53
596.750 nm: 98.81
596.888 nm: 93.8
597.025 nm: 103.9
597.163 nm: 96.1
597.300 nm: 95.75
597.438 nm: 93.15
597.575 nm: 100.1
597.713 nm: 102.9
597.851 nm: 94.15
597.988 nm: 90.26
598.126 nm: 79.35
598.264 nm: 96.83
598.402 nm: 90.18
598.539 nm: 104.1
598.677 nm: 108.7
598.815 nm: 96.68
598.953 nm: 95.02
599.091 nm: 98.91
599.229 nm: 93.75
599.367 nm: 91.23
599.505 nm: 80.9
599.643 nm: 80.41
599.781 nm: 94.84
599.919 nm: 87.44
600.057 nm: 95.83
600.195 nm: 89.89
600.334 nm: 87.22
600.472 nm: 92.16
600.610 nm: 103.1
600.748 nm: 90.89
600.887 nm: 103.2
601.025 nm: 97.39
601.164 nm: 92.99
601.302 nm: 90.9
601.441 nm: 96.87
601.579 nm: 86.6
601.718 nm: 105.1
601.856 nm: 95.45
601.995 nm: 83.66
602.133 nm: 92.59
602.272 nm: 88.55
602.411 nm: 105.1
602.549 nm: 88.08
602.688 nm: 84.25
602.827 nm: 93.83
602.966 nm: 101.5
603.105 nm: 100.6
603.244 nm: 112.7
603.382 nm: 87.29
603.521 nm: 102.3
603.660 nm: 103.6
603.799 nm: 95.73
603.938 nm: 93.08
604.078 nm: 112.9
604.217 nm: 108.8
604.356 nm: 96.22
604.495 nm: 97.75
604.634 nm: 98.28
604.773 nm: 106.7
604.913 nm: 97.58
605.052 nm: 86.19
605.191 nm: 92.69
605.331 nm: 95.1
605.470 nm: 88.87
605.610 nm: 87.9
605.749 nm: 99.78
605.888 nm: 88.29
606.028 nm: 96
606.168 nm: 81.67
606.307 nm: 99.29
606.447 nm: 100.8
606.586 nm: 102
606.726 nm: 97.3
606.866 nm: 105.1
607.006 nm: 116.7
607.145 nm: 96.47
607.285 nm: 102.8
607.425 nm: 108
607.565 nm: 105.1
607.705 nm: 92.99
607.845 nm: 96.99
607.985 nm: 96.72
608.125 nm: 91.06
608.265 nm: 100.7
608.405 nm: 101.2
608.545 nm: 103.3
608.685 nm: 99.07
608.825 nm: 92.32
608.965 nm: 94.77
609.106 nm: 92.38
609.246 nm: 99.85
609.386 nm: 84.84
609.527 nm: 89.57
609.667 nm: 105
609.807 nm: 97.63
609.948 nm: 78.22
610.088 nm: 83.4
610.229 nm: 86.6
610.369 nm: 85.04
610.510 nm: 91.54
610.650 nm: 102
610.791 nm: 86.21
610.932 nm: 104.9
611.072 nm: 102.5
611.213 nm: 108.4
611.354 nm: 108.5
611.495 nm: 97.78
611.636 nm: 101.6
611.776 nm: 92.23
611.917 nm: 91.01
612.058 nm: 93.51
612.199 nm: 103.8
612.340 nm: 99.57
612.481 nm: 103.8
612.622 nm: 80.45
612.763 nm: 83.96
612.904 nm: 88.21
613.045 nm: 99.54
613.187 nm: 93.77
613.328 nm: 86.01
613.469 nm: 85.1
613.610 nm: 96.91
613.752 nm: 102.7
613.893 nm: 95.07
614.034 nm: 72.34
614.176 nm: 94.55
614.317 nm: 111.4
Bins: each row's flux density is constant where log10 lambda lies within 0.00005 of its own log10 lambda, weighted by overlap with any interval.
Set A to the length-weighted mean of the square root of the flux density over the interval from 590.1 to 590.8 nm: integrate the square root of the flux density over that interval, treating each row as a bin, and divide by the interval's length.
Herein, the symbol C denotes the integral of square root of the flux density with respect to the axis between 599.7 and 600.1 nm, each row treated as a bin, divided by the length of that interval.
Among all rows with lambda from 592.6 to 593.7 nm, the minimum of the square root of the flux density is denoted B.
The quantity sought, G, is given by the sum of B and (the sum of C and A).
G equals 28.14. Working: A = 9.5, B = 9.1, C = 9.60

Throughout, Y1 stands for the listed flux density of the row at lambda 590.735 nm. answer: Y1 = 82.54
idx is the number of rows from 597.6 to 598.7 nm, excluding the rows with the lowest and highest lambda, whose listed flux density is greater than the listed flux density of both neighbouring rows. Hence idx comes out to 1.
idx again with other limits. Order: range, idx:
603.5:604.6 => 2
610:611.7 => 4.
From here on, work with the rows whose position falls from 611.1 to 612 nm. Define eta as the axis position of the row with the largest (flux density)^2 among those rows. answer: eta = 611.354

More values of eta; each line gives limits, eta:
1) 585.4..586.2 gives 585.454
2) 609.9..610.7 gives 610.650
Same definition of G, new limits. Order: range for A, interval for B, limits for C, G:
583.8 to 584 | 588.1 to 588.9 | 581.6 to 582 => 28.36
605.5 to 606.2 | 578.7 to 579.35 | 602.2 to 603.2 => 28.51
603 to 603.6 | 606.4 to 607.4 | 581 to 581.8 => 29.56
